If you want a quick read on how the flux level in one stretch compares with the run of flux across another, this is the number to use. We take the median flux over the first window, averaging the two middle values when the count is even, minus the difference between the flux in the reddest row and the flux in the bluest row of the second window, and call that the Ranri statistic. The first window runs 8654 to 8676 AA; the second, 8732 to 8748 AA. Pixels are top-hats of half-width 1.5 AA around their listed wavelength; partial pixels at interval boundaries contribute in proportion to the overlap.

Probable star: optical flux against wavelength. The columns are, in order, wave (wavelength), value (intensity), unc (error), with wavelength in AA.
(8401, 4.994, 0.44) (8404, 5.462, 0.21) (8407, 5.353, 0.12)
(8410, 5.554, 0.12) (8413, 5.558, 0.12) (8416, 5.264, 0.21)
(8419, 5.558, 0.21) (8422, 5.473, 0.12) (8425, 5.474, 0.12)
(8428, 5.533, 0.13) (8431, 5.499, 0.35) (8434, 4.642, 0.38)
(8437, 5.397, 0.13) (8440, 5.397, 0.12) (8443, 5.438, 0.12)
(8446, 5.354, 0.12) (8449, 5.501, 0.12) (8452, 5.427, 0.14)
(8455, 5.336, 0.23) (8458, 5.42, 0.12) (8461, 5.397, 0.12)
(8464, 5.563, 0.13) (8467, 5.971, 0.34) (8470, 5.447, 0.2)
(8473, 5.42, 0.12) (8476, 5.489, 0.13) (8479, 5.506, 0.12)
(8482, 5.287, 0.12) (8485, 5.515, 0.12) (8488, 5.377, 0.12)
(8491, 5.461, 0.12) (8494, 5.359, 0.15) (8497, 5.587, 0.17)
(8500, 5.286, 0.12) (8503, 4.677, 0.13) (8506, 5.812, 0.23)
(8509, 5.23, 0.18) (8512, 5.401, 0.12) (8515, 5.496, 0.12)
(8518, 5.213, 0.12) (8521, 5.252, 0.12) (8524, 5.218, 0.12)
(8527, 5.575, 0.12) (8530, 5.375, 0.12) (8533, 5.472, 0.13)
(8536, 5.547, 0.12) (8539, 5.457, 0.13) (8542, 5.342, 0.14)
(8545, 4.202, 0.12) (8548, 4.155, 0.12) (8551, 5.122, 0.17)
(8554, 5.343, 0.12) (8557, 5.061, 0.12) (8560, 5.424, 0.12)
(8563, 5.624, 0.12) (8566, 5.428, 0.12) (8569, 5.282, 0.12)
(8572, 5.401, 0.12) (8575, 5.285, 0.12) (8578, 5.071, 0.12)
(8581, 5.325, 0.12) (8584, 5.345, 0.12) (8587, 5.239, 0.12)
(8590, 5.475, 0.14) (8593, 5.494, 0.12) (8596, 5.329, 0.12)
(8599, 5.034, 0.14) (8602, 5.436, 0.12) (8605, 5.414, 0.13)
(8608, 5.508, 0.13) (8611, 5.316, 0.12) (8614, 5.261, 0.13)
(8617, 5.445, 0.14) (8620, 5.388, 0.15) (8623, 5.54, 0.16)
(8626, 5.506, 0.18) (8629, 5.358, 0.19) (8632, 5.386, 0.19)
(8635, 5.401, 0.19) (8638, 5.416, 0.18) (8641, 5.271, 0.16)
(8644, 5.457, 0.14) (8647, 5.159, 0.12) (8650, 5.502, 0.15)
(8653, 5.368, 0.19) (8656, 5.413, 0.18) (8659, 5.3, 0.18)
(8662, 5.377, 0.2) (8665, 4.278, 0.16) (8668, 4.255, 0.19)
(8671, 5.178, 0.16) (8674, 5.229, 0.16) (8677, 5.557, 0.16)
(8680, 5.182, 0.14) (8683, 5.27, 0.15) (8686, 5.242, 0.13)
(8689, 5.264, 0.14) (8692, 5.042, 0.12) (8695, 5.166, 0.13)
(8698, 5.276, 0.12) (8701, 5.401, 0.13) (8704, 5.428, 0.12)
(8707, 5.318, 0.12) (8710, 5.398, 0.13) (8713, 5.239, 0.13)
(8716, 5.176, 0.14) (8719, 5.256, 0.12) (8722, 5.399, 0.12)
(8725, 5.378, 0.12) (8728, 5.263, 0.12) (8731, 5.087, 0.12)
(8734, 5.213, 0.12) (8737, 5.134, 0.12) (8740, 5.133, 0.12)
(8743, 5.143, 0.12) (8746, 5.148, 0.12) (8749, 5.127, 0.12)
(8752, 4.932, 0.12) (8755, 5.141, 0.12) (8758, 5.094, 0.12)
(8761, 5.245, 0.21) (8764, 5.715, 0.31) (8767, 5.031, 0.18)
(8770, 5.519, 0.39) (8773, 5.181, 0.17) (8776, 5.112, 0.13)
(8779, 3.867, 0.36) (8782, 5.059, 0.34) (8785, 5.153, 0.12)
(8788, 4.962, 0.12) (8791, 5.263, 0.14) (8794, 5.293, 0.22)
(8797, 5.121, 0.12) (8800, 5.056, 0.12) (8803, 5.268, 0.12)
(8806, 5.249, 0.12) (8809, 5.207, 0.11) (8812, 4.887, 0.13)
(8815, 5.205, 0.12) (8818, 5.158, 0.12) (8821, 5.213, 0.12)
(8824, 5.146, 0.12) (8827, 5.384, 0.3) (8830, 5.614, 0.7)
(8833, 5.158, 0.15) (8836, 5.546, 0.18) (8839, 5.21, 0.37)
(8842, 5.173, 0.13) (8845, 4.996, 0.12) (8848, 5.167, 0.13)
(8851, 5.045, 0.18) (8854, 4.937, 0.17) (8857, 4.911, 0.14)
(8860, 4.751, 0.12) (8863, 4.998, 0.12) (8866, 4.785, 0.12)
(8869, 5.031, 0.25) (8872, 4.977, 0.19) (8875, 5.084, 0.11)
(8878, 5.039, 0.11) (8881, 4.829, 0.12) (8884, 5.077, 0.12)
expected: 5.29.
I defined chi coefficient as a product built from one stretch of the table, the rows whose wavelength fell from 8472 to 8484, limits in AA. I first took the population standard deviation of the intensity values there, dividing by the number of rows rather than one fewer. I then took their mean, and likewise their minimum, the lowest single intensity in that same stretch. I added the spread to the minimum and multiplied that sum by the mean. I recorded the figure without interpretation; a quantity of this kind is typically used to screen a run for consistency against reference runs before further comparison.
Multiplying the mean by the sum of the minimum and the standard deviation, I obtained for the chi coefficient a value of 29.2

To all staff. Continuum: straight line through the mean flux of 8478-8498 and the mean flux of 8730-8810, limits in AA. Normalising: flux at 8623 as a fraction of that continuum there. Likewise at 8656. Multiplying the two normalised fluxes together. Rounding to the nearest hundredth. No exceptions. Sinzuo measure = 1.08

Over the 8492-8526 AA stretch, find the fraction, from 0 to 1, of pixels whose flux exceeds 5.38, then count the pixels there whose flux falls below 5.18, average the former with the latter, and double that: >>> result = 1.4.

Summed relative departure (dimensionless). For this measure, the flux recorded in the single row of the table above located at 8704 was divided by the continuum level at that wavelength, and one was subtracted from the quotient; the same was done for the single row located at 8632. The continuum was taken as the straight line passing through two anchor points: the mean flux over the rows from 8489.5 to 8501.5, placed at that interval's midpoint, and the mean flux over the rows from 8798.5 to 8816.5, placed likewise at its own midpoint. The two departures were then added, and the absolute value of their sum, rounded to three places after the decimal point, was 0.052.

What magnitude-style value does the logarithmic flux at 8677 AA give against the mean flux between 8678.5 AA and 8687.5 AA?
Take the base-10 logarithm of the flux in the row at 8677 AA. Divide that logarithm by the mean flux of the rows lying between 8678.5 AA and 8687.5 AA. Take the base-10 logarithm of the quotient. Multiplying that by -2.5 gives 2.12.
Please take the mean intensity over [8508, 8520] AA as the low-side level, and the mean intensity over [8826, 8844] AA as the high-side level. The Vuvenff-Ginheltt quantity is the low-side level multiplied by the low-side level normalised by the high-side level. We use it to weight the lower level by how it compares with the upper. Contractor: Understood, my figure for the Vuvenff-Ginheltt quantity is 5.3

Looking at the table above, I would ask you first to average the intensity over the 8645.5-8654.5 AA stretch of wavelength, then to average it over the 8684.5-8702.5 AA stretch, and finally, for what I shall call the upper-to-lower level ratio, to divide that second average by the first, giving 0.98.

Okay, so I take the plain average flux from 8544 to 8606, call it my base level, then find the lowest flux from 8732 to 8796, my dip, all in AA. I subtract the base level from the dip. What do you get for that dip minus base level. -1.35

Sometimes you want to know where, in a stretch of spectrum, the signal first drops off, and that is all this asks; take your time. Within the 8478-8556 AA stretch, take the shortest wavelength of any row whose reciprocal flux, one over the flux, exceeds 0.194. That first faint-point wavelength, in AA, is 8503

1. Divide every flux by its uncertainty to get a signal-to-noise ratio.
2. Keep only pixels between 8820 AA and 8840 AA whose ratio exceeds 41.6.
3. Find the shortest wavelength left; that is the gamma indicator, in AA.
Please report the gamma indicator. 8821 AA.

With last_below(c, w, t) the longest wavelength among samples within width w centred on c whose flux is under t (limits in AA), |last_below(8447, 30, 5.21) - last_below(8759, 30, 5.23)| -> 339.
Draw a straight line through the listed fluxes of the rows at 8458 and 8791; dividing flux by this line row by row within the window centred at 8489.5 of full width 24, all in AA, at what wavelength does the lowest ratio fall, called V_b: 8482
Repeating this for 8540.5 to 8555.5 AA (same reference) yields 8548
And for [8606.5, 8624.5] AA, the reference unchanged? 8614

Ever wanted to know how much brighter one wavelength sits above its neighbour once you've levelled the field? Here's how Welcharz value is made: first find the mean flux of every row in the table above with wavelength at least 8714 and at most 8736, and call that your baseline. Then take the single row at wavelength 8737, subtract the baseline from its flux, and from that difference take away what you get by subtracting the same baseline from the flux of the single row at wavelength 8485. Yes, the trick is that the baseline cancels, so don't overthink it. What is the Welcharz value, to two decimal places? -0.38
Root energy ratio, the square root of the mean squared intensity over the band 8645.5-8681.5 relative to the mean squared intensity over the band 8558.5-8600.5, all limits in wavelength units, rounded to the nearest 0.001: 0.967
